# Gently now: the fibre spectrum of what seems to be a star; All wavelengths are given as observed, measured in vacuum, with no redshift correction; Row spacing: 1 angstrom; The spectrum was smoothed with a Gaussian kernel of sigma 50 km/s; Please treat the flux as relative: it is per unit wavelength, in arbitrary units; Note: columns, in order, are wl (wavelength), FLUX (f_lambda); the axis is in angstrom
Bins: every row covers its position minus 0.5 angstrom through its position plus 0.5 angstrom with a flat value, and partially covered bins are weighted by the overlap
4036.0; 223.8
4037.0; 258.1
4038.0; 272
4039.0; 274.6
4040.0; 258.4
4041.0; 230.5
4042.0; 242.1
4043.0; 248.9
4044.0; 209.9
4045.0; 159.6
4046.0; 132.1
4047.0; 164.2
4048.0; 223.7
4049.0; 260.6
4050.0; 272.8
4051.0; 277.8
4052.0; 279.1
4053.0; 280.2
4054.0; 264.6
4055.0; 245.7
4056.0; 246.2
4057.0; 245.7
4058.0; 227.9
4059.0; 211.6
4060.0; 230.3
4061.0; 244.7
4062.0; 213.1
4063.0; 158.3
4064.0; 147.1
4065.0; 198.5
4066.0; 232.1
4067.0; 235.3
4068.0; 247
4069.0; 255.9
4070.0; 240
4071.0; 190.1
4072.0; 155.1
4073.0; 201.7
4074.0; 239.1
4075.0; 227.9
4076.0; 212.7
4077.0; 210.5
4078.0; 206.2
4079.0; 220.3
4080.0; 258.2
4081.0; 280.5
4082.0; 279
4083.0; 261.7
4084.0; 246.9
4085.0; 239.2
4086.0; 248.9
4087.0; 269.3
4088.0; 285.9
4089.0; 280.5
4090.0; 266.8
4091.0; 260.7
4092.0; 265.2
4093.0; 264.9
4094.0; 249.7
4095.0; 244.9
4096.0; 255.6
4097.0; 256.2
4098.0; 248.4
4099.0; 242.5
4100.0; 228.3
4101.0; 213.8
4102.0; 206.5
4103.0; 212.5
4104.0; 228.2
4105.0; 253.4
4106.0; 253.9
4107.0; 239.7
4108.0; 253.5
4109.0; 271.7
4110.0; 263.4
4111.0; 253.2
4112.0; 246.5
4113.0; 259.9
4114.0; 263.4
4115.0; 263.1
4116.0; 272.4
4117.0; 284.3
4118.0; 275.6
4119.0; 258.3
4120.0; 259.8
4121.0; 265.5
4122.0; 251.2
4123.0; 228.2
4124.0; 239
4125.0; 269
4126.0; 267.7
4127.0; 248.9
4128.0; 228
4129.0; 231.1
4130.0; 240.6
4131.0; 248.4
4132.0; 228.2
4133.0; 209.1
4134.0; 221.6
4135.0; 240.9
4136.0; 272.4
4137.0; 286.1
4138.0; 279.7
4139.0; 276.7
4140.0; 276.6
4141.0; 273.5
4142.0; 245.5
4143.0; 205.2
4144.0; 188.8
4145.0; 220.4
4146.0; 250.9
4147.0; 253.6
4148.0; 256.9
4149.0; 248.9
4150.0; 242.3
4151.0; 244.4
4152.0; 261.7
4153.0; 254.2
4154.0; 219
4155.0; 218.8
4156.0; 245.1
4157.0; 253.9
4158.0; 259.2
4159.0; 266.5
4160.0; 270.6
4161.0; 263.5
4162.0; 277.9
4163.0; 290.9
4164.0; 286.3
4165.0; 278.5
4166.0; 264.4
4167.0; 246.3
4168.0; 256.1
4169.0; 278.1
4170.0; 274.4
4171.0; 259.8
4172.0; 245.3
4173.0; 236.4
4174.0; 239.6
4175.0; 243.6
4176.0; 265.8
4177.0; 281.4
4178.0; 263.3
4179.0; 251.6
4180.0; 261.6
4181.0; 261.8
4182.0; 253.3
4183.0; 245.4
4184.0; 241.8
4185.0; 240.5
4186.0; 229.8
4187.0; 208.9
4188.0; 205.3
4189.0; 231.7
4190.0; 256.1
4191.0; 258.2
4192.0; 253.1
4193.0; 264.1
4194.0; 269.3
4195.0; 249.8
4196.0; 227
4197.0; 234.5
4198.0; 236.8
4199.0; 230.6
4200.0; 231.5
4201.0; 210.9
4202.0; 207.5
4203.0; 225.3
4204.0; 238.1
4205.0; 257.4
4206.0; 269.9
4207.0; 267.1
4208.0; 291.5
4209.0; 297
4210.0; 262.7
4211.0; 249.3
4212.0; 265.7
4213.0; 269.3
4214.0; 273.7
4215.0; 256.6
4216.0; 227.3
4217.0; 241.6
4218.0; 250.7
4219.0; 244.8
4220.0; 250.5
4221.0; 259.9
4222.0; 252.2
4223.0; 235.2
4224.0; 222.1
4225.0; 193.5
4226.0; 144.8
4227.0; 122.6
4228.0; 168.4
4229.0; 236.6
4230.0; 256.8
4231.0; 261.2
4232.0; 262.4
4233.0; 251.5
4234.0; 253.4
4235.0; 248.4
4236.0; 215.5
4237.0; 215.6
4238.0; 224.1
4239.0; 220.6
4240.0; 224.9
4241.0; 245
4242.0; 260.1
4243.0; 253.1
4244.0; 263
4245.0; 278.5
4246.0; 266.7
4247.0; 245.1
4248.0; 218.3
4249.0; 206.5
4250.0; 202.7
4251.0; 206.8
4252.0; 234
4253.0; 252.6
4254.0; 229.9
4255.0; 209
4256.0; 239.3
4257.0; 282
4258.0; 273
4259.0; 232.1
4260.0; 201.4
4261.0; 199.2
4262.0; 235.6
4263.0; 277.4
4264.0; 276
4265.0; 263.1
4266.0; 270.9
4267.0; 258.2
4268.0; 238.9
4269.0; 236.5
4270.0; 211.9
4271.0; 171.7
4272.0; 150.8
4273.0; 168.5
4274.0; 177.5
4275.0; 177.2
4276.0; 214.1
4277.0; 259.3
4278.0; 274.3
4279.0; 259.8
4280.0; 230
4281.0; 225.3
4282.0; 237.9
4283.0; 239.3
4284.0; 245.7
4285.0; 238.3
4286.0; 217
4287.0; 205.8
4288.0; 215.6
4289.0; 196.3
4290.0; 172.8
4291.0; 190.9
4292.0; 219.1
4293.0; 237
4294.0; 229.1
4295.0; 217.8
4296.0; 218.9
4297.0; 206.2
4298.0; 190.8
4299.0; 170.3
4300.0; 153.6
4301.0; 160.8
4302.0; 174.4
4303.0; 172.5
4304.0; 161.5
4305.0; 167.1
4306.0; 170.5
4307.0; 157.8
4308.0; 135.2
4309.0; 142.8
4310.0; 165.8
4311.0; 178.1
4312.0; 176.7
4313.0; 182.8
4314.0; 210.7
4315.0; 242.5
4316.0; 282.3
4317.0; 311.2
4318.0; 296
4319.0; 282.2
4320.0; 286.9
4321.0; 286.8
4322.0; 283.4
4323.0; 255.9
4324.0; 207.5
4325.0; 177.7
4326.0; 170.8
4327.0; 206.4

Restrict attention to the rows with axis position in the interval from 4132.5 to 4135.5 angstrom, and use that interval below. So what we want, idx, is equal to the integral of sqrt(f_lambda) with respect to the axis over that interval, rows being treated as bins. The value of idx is 44.9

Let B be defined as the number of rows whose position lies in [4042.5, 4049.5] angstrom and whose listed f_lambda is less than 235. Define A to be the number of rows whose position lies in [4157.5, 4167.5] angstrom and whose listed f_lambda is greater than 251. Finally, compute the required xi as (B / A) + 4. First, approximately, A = 9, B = 5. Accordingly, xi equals 5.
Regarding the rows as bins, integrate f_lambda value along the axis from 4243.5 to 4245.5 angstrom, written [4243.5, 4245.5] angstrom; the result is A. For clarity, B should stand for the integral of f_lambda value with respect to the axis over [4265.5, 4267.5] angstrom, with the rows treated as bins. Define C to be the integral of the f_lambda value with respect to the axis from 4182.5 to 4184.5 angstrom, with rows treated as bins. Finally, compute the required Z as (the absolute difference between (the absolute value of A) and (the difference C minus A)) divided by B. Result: 1.13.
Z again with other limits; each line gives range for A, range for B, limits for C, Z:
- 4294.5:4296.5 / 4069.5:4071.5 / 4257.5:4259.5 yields 0.86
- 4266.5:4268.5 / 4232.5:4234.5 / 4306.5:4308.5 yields 1.39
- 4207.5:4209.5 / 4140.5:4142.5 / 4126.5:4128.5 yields 1.35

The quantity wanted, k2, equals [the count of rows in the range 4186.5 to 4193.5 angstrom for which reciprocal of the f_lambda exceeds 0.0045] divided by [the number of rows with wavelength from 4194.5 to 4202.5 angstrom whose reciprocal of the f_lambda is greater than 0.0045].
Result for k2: 1.0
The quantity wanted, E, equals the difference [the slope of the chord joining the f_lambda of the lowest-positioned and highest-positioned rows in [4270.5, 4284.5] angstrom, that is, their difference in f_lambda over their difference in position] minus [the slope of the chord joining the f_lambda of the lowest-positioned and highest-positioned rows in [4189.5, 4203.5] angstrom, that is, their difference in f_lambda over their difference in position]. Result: 8.1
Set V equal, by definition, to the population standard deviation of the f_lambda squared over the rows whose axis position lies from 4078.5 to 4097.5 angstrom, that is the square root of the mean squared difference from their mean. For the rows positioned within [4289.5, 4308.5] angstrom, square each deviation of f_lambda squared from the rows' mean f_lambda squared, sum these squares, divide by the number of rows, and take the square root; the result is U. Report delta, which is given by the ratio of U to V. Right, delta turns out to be 1.32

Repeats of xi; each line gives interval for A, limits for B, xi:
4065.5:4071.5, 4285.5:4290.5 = 9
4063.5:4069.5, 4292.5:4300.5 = 11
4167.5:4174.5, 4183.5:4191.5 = 5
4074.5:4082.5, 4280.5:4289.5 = 6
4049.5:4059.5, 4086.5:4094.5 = 4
